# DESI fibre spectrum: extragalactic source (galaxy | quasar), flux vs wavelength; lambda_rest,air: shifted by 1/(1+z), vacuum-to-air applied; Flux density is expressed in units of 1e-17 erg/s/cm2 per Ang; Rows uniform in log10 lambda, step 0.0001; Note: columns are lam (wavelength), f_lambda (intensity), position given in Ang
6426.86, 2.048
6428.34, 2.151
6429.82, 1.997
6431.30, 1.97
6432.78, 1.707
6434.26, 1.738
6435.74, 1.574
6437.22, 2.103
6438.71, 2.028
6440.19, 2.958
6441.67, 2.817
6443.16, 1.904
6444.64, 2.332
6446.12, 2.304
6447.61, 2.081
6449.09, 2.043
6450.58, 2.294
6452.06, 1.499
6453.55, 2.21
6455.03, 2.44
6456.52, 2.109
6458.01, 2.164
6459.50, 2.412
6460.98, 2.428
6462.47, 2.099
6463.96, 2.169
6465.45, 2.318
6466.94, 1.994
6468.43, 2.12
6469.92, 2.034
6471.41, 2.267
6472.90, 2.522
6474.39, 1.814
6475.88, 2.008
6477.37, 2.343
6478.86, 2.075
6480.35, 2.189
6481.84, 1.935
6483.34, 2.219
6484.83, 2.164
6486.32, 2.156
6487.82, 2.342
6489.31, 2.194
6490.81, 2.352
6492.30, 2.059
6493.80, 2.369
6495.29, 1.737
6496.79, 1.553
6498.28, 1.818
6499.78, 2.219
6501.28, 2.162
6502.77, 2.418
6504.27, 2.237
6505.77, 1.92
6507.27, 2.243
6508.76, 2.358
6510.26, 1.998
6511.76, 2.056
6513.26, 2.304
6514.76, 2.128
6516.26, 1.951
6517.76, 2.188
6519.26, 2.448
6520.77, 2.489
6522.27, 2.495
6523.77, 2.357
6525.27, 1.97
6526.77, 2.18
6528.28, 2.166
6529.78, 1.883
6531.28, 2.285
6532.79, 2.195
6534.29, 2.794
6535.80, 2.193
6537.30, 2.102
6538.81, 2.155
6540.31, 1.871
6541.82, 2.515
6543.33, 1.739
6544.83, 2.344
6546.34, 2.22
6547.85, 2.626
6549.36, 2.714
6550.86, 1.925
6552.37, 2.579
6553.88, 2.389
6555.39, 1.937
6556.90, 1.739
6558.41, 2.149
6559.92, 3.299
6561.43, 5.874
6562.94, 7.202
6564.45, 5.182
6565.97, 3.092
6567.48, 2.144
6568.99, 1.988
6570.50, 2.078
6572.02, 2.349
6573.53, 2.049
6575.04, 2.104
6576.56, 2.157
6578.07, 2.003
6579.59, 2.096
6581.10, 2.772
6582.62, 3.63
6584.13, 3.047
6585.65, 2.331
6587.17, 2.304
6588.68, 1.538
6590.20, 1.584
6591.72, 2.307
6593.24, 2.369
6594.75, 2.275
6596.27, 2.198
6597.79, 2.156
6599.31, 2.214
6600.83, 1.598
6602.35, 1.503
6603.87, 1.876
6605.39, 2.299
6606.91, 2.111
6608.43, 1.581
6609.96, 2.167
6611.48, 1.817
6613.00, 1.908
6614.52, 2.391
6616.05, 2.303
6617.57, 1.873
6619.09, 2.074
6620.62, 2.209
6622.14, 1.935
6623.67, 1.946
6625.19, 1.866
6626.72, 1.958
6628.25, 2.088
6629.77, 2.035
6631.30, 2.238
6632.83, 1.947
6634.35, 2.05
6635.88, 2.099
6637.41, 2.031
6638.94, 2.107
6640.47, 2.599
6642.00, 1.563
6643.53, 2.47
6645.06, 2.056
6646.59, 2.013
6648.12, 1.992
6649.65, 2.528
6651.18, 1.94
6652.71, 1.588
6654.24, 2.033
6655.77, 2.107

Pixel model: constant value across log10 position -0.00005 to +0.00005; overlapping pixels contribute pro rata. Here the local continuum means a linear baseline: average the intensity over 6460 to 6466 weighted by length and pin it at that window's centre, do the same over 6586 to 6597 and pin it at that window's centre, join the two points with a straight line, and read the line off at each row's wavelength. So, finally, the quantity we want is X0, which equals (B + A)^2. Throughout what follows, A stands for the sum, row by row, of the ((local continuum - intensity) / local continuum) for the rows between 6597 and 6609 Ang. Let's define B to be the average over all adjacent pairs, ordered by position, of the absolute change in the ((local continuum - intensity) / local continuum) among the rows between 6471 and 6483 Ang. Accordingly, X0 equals 0.56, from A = 0.61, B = 0.14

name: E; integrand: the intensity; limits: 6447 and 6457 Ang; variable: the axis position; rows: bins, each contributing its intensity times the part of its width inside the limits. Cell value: 21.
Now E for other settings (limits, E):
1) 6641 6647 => 12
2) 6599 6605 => 11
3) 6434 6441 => 15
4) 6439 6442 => 8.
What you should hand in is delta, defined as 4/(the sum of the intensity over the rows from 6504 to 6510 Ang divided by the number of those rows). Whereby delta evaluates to 1.83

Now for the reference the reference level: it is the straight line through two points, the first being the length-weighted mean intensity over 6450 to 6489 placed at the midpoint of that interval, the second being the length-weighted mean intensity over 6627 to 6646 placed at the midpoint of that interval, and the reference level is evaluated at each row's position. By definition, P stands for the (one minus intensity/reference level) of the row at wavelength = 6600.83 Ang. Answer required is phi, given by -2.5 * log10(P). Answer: 1.5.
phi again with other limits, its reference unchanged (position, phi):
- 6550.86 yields 2.5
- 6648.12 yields 3.2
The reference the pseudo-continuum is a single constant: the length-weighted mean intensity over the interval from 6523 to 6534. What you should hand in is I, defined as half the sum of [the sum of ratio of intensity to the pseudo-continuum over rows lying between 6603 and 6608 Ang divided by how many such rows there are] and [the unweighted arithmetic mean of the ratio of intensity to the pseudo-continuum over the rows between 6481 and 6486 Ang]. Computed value 0.965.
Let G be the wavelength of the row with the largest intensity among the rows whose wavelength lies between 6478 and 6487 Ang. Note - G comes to 6483.34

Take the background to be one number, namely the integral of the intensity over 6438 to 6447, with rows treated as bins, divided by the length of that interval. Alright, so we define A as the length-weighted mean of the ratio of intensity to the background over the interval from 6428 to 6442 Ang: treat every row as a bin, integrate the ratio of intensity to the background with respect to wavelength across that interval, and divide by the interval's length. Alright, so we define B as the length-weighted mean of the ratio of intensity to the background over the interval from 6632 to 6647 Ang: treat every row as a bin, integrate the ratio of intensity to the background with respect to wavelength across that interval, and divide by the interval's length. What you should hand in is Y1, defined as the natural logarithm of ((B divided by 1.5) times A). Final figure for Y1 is -0.672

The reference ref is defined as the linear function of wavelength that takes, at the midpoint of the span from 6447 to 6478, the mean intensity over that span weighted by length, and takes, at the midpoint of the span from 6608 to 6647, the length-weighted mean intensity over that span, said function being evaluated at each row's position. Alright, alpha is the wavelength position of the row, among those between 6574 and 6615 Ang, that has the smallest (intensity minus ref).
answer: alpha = 6602.35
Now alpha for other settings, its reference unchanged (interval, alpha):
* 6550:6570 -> 6556.90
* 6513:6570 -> 6543.33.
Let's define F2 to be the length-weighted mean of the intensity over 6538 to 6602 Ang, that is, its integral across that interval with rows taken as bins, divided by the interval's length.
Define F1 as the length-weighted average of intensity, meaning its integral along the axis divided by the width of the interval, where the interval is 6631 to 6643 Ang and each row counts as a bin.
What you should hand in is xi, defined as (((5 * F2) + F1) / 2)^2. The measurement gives 54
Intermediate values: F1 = 2.08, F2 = 2.54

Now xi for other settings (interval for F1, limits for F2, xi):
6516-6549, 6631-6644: 41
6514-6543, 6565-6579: 46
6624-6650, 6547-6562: 60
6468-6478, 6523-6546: 43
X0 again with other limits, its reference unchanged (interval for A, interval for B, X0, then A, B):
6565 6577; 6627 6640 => 0.18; -0.48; 0.06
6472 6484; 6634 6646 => 0.33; 0.36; 0.21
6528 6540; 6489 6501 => 0.00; -0.20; 0.14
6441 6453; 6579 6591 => 0.45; 0.42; 0.25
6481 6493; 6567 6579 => 0.06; 0.18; 0.07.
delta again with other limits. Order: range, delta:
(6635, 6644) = 1.86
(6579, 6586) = 1.44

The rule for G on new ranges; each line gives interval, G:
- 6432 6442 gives 6440.19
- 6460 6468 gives 6460.98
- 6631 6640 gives 6631.30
